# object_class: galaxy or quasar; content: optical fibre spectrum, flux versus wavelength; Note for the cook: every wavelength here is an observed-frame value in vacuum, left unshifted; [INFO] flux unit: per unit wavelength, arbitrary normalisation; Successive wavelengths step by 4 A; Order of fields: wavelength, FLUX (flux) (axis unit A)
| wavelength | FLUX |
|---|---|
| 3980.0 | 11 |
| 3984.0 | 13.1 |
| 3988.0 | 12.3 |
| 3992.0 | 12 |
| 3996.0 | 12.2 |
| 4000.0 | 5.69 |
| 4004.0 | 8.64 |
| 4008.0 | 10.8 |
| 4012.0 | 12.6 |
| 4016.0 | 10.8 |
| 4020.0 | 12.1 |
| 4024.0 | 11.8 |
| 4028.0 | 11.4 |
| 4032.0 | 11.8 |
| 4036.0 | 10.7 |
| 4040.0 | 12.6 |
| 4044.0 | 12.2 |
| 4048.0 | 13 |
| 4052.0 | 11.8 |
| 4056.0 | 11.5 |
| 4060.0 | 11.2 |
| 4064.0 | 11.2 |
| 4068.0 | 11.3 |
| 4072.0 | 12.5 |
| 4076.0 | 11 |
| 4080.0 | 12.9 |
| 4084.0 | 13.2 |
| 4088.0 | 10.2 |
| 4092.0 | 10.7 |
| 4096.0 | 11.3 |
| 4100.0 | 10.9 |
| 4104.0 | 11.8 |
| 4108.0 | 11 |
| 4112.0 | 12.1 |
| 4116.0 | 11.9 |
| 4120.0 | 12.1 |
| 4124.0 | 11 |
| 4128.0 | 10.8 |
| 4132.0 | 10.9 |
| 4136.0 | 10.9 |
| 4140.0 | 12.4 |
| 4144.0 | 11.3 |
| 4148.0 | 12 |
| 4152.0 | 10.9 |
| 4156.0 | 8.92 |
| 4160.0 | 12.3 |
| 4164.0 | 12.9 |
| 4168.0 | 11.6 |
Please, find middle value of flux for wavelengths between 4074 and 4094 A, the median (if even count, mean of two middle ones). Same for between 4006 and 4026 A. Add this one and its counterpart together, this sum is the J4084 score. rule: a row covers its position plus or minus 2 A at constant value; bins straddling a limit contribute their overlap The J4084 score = 22.8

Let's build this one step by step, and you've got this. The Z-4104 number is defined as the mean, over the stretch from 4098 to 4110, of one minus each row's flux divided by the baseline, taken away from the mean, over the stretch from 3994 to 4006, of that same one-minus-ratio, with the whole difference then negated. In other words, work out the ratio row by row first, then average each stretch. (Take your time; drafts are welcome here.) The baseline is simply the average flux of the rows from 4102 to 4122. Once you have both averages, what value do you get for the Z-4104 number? -0.20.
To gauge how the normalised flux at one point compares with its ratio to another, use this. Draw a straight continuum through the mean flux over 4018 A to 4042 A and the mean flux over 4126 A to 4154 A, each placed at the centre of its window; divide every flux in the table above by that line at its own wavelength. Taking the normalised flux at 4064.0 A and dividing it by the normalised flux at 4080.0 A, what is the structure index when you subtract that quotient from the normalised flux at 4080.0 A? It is 0.25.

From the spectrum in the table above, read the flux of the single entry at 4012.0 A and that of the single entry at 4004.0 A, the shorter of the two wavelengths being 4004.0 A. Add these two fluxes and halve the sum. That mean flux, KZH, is 10.6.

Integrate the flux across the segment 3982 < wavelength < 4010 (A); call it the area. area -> 299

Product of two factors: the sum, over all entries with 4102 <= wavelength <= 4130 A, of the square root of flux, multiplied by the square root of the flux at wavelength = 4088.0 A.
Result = 76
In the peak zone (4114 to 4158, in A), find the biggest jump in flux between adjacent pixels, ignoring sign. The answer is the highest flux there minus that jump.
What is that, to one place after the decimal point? 10.4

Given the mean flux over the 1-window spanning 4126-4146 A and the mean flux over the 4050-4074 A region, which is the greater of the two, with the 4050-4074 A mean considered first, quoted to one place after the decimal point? 11.6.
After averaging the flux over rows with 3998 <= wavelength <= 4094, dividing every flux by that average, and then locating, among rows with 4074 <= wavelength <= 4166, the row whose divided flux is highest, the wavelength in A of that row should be 4084.0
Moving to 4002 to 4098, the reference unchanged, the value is 4084.0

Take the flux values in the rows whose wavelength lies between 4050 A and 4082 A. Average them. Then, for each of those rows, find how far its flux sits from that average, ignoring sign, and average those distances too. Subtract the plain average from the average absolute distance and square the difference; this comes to 124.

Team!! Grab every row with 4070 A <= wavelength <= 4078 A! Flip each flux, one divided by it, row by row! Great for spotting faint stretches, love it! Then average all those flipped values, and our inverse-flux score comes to 0.085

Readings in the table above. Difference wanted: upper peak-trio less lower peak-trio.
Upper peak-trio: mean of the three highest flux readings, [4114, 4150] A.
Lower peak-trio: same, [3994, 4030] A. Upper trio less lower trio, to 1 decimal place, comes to -0.1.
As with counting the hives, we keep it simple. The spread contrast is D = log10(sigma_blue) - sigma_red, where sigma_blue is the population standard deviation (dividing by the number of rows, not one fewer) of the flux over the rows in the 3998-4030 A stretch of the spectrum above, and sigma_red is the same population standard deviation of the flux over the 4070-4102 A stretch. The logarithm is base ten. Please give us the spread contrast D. -0.72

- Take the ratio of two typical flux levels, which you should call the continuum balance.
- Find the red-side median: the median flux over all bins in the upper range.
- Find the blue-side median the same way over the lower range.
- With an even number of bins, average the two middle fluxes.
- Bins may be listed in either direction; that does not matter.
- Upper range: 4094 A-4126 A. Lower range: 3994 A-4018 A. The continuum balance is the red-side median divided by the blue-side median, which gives 1.07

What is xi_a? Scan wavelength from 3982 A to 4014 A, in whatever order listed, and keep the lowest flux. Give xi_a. 5.69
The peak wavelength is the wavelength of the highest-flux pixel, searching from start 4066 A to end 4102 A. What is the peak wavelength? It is 4084.0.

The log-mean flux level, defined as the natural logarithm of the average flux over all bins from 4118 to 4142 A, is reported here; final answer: 2.43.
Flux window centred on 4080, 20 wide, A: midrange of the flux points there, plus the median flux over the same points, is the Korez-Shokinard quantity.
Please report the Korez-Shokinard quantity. 24.2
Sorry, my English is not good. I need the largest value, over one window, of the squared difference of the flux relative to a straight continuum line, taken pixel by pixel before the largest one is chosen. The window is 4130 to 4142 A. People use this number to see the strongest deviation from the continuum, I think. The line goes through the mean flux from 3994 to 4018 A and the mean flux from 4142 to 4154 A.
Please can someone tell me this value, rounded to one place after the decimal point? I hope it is 1.1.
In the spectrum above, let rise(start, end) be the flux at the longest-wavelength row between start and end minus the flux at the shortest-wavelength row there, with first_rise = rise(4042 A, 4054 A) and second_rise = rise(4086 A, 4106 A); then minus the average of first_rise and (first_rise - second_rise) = 1.2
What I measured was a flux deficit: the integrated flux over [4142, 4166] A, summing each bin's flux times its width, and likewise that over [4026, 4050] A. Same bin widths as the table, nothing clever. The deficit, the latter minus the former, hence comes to 14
